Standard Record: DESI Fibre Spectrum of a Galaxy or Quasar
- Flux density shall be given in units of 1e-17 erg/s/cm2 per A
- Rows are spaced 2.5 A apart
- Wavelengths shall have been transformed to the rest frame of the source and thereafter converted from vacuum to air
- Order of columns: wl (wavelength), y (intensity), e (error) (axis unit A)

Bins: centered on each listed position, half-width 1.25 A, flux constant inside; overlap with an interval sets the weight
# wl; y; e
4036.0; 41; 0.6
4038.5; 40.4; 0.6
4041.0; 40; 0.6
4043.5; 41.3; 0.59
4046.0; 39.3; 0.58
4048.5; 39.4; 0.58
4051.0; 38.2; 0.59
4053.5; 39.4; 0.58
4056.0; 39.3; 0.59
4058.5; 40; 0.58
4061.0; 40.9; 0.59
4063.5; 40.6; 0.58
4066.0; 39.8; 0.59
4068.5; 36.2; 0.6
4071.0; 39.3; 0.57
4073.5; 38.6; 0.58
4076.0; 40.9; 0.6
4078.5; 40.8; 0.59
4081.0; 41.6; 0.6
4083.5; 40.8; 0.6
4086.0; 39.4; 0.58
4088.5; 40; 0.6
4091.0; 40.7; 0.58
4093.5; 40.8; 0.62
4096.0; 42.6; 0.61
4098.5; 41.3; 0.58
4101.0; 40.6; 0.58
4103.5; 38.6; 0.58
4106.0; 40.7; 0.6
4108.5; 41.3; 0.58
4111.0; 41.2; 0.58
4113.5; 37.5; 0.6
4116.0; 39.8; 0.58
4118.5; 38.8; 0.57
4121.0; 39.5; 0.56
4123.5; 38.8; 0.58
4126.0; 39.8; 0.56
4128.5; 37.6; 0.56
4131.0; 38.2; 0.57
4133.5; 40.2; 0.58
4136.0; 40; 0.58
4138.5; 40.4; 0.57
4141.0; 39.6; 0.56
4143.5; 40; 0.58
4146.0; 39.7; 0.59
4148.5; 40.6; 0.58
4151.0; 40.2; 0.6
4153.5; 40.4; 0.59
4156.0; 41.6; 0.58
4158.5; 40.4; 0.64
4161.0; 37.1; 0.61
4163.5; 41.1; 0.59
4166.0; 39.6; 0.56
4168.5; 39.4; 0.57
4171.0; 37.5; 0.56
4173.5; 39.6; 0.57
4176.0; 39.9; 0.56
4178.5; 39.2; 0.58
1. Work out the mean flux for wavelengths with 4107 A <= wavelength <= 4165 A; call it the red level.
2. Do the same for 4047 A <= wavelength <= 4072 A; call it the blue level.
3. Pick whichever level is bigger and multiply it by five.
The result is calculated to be 199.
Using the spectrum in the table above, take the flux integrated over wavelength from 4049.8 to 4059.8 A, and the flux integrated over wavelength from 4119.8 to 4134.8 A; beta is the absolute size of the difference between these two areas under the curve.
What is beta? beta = 193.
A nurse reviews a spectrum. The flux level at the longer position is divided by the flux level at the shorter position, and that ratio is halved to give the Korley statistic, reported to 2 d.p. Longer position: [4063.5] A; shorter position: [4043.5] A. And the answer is 0.49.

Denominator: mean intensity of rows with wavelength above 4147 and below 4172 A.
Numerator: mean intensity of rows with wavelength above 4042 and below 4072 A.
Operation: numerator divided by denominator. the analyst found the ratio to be 0.99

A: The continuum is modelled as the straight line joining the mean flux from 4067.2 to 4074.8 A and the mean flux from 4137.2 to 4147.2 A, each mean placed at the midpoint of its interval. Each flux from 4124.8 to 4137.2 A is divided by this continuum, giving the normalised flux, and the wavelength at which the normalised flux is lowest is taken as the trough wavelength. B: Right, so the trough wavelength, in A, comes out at 4128.5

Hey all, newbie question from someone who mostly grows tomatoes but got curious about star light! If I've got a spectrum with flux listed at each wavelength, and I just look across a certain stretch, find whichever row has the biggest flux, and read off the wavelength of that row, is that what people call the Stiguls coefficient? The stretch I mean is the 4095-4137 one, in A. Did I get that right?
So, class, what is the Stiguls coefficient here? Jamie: 4096.0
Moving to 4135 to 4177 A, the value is 4156.0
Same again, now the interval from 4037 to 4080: 4043.5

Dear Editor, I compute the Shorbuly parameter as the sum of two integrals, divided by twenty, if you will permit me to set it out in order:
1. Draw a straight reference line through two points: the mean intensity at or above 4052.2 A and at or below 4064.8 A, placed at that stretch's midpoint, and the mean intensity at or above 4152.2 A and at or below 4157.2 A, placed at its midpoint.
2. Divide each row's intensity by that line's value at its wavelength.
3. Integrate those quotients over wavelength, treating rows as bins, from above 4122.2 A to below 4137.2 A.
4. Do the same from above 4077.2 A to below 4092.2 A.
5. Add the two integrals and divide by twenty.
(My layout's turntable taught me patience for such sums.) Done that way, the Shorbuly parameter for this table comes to 1.5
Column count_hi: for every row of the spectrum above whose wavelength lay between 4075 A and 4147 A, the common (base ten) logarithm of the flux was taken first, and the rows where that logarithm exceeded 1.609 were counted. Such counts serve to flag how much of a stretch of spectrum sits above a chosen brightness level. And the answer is 11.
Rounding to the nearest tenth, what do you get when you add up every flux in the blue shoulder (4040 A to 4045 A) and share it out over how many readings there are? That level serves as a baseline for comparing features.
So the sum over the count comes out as 40.6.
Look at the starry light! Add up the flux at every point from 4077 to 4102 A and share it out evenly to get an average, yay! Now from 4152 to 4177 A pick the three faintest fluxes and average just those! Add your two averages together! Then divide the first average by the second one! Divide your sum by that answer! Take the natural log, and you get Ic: 4.295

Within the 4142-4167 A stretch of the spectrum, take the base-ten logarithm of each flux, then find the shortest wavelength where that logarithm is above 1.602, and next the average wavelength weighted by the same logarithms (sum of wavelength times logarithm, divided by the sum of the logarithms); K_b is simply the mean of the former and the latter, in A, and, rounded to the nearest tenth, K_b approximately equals 4149.1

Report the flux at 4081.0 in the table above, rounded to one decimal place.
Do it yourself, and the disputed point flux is 41.6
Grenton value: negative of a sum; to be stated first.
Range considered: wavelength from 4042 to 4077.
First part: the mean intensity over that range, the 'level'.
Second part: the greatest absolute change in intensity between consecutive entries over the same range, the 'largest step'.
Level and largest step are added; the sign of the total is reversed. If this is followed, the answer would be -43.1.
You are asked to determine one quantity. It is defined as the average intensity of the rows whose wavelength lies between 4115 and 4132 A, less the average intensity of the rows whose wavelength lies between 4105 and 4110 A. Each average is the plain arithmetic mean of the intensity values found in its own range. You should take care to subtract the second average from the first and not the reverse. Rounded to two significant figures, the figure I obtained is -2.1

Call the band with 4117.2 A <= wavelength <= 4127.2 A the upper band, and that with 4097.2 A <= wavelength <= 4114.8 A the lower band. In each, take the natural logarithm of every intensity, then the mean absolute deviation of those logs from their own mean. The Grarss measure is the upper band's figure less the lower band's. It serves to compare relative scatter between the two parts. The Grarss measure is -0.020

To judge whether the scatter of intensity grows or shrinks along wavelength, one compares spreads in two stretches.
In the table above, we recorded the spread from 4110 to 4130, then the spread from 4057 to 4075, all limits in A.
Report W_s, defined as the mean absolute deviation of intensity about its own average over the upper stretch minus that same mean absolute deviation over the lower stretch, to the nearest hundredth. -0.17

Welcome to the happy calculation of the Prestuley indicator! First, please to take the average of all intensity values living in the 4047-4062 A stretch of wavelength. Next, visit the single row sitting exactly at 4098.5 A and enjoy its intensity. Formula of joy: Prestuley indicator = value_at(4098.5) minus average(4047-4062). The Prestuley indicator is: 1.8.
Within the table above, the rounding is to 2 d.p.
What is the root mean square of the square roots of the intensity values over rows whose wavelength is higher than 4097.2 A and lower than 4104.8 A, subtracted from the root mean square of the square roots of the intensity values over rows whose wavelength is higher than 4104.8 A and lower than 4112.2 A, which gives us 0.07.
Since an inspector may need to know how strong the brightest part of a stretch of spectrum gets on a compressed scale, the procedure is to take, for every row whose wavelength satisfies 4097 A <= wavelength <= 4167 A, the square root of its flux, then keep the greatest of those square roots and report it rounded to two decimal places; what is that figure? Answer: 6.45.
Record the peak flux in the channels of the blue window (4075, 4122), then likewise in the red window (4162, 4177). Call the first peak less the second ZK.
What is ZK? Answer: 1.5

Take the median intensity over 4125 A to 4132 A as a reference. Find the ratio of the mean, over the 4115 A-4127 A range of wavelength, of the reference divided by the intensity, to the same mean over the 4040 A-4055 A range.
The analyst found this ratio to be 1.006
